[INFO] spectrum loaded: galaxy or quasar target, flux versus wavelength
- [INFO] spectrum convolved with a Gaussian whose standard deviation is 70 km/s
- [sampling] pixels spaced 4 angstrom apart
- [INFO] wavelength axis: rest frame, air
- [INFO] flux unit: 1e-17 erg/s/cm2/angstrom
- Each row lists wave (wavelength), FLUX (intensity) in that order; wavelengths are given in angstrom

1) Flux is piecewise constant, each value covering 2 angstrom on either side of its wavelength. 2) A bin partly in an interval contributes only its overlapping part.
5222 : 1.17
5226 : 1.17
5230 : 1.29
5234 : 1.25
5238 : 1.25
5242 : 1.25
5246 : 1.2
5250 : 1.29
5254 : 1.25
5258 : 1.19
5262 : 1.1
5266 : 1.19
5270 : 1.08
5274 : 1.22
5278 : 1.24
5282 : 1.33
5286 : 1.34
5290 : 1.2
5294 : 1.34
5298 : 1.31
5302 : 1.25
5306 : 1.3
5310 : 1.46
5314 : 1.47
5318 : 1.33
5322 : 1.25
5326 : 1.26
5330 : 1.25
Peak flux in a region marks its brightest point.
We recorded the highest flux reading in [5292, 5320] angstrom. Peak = 1.47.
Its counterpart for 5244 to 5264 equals 1.29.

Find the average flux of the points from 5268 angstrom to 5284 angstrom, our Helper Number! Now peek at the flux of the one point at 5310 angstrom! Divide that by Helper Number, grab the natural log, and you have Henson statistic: 0.18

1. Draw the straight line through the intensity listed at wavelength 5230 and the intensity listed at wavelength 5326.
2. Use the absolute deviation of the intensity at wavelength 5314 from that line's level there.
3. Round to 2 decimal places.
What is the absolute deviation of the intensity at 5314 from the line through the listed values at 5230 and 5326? 0.21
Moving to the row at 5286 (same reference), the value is 0.07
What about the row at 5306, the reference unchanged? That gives 0.03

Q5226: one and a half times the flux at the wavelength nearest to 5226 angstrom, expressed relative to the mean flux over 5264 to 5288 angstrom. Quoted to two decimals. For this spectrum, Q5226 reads 1.42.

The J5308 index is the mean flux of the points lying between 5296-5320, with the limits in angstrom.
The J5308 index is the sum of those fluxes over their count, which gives 1.35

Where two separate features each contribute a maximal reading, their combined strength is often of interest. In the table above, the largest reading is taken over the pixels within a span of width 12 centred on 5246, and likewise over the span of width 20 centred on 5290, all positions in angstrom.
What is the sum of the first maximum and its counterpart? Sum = 2.63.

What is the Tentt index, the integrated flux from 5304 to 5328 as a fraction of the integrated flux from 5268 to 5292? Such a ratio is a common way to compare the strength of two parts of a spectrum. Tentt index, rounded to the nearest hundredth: 1.09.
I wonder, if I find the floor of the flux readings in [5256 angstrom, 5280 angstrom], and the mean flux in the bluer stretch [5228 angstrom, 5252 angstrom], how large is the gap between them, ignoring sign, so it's 0.175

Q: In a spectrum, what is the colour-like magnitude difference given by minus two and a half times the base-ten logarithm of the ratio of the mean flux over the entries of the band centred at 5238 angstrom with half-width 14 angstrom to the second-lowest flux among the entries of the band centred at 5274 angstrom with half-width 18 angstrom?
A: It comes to -0.13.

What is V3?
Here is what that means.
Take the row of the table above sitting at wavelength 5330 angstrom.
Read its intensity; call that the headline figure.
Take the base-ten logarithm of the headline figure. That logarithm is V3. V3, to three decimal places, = 0.097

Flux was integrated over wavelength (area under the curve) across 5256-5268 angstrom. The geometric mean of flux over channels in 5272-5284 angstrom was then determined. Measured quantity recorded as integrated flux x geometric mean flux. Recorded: 17.6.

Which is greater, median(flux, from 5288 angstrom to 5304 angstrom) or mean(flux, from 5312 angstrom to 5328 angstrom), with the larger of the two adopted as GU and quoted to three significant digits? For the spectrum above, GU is 1.33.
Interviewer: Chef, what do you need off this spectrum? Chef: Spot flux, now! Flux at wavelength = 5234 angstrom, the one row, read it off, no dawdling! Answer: 1.25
